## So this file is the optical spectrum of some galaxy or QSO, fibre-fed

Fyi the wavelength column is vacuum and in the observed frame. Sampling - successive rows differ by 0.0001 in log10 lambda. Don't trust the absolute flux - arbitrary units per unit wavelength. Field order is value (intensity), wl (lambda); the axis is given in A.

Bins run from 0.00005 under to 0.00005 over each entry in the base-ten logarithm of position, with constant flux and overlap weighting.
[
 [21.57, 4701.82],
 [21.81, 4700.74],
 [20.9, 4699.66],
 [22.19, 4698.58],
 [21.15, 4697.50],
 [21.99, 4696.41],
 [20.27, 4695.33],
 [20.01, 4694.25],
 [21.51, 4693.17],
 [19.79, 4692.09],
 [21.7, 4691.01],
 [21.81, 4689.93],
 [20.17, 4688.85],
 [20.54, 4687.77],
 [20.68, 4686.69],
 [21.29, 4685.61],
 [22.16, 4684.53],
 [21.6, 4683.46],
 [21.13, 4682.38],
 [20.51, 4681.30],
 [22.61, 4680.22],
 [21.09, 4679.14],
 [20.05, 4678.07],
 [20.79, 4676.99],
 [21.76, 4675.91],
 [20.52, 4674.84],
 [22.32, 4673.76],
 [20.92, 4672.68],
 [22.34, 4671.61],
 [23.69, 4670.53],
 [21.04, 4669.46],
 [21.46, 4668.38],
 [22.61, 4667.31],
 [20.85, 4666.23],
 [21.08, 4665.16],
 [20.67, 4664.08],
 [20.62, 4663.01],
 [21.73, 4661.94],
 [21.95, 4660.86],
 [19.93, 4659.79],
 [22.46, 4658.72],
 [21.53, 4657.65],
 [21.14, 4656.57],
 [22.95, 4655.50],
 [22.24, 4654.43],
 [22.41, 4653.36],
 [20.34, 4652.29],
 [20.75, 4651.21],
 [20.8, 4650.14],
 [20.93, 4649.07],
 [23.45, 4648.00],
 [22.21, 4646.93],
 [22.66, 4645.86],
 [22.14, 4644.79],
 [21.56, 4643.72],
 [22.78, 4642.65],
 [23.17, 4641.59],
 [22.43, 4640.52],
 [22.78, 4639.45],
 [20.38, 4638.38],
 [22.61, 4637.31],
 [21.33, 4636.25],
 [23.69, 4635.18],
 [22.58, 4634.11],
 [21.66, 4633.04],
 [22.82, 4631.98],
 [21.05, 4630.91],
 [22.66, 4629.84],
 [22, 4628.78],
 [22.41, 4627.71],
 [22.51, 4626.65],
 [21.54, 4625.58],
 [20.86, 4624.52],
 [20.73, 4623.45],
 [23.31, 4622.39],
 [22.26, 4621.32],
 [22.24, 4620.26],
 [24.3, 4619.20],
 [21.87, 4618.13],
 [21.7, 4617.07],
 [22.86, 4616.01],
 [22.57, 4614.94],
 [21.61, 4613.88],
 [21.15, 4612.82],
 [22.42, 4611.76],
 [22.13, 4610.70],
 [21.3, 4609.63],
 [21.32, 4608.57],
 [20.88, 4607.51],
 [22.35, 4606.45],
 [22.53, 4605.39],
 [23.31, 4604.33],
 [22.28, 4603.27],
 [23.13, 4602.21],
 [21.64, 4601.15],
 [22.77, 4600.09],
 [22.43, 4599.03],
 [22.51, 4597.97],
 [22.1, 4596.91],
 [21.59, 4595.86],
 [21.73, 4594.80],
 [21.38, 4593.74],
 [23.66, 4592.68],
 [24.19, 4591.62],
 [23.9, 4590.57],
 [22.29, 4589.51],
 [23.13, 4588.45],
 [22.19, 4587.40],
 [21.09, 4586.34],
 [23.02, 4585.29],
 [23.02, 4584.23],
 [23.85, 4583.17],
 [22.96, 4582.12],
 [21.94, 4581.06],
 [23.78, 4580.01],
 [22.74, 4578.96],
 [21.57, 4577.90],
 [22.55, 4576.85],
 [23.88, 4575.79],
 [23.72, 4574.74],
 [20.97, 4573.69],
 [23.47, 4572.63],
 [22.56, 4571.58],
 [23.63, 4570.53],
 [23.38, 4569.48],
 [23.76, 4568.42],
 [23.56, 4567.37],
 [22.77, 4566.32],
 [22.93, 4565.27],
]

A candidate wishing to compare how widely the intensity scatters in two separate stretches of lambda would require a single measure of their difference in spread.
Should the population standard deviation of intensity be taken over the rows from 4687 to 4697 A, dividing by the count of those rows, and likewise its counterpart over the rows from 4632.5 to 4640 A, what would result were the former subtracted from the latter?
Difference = 0.2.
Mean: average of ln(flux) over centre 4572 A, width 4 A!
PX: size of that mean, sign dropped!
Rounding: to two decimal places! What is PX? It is 3.12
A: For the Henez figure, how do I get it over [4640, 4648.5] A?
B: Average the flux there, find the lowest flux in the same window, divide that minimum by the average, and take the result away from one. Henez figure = 0.044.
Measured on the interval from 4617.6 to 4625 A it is 0.067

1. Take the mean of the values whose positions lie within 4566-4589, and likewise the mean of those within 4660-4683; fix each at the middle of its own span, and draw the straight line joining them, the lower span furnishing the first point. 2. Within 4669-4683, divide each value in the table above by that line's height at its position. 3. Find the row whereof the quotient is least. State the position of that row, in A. 4678.07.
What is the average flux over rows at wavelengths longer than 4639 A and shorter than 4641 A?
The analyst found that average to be 22.6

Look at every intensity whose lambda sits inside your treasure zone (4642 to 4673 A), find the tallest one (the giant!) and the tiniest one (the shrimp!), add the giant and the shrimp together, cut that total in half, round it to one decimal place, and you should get 21.8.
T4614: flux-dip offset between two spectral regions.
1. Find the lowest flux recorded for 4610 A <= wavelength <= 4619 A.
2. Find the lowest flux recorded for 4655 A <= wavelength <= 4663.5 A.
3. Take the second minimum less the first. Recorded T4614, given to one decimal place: -1.2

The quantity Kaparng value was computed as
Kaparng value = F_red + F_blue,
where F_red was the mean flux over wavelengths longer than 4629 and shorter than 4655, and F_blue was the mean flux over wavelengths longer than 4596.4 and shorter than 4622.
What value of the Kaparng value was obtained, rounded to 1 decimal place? 44.3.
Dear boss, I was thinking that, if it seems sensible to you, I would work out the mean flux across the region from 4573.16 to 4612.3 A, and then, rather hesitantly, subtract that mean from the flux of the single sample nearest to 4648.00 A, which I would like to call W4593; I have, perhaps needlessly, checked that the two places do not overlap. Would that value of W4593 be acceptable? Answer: 1.0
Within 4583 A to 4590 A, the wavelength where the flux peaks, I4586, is 4583.17 A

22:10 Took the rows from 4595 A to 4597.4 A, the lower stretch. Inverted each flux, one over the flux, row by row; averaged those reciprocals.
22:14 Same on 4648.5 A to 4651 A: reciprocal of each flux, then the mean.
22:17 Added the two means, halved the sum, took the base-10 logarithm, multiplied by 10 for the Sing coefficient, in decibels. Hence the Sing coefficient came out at -13.3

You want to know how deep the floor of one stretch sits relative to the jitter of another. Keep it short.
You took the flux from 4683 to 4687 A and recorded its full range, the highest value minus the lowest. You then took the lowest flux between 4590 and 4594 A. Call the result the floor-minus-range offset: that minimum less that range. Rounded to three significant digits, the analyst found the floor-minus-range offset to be 19.9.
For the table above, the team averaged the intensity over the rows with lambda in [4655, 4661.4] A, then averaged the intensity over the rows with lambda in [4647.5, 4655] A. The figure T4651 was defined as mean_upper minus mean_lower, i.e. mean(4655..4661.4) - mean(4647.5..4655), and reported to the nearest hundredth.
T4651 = 0.10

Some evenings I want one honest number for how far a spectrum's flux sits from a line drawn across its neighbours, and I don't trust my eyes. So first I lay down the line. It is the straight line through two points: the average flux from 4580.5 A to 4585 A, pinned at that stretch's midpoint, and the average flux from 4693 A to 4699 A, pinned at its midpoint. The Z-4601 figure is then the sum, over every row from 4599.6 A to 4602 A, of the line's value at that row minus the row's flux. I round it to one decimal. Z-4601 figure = 0.9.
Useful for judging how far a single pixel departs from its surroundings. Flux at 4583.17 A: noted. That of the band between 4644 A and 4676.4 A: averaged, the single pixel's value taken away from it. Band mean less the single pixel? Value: -2.2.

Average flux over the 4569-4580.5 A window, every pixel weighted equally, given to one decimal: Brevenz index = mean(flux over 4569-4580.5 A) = 22.9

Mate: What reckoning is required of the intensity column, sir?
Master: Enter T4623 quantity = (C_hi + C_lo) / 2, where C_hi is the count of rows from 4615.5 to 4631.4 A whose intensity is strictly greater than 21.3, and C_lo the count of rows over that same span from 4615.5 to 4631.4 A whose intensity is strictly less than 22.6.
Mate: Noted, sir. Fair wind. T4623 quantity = 11.5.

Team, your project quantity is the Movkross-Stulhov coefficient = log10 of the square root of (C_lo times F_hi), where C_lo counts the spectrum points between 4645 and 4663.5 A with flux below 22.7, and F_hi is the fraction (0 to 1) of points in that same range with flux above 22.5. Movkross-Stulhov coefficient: 0.21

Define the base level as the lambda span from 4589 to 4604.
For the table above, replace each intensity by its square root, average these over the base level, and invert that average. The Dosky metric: 0.211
